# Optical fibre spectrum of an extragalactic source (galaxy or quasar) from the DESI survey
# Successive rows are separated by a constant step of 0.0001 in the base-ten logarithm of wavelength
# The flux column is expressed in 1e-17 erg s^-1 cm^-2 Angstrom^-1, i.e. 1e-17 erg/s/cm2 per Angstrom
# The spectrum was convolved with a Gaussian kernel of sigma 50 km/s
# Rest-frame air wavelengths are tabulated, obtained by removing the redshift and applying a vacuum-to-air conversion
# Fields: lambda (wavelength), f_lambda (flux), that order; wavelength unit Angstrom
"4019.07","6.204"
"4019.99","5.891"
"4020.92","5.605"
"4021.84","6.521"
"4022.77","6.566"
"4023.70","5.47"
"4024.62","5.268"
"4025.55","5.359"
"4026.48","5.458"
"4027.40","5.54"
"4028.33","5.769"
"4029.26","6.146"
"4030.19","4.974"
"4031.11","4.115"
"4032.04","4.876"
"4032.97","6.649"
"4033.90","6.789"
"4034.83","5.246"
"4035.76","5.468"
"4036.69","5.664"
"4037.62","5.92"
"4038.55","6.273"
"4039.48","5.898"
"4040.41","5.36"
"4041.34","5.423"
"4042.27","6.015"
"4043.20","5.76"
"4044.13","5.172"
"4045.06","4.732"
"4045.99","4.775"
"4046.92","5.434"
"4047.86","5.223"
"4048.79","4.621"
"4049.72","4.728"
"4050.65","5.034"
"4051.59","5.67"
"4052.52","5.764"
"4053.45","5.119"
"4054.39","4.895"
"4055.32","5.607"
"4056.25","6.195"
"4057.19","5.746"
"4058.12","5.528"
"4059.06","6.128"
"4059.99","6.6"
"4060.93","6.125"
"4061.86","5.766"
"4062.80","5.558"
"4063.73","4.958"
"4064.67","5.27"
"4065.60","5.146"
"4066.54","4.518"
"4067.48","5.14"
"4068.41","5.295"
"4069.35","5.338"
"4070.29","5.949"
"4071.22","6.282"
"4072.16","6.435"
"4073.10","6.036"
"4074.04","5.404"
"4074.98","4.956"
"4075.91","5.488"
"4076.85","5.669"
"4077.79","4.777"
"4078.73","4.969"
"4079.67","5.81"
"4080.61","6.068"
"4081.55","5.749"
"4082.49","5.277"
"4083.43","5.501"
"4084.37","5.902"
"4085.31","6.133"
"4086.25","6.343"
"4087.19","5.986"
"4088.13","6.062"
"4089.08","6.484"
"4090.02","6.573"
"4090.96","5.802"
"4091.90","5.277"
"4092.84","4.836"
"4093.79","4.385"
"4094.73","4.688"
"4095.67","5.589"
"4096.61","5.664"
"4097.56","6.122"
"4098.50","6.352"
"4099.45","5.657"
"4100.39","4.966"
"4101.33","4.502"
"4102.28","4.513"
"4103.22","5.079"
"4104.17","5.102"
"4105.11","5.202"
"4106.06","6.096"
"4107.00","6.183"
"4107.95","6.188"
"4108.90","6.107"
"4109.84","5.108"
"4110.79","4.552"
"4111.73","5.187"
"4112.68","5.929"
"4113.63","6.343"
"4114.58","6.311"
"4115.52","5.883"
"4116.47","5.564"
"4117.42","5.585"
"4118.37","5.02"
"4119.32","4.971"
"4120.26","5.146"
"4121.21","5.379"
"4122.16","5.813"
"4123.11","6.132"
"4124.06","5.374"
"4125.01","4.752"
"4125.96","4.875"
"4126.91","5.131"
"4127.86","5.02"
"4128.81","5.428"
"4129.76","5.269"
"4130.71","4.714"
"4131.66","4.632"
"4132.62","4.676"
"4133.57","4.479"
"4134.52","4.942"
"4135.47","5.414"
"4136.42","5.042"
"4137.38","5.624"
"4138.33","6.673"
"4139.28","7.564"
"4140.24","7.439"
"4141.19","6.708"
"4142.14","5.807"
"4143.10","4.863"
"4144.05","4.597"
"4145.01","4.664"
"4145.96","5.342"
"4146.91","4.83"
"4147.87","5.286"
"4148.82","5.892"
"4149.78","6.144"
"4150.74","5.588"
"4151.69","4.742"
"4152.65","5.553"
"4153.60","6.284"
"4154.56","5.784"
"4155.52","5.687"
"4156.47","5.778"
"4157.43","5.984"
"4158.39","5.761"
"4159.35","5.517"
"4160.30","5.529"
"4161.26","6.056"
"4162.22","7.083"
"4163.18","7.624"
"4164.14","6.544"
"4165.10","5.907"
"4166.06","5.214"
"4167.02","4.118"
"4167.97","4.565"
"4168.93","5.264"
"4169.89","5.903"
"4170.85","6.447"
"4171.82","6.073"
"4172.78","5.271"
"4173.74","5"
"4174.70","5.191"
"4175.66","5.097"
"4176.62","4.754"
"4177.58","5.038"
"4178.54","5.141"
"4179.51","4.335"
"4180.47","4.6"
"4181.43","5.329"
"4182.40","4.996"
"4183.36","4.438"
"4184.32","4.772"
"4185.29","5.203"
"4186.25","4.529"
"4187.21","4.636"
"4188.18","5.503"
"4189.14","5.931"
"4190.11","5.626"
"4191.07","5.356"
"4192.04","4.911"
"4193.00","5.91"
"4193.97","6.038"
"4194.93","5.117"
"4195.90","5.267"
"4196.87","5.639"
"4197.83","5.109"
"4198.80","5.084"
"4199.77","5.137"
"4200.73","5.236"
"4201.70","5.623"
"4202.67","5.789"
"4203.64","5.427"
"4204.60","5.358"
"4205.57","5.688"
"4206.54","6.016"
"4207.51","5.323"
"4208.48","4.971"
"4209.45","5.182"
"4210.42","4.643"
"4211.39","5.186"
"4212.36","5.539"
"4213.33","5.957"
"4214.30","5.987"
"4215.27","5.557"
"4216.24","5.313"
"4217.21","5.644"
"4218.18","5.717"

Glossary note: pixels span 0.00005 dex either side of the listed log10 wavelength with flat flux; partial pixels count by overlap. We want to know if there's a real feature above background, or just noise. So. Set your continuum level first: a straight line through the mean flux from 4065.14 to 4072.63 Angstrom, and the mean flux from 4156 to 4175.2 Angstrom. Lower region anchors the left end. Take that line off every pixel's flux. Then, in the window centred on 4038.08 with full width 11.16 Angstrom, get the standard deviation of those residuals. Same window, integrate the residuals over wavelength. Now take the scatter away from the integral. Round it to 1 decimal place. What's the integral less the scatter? 4.3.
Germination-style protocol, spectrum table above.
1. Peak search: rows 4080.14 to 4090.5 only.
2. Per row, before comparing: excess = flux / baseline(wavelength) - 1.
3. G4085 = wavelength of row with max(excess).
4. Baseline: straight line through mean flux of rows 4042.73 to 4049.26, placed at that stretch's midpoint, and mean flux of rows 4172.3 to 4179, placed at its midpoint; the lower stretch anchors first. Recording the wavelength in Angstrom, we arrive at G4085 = 4090.02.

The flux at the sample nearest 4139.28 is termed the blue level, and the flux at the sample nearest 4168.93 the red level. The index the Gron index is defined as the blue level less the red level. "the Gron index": 2.3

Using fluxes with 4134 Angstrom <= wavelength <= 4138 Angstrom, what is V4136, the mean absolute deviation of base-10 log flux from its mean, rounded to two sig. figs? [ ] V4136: 0.022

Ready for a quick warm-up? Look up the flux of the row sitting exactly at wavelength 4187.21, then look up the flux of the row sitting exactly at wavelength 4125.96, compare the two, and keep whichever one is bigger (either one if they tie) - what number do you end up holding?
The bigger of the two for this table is 4.9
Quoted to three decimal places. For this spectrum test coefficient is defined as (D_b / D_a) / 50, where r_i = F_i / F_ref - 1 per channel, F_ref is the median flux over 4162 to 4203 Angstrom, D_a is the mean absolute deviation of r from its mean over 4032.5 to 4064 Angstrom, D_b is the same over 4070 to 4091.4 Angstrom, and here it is 0.017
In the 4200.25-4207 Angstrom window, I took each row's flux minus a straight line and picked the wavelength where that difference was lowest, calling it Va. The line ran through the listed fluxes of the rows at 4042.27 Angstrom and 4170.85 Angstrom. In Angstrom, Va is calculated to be 4200.73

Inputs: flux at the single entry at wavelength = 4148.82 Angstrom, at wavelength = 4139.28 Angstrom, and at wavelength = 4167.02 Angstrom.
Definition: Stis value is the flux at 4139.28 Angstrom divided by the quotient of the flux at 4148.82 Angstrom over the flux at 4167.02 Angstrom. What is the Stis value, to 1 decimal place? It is 5.3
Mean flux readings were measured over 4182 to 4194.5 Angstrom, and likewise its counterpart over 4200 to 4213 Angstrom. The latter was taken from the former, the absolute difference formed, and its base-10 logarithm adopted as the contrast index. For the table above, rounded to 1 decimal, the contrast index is -0.8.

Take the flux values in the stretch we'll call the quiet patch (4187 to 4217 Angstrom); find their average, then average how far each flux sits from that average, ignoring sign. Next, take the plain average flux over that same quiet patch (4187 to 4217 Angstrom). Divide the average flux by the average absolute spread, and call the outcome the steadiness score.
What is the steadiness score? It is 17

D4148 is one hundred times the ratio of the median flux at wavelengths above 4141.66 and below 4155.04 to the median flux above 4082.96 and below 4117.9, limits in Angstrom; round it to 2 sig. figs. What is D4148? 96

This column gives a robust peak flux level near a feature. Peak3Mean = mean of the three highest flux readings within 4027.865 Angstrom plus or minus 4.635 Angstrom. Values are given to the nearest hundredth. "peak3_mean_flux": 5.82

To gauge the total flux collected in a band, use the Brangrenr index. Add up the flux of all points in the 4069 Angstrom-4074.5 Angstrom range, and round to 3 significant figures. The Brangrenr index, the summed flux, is 35.4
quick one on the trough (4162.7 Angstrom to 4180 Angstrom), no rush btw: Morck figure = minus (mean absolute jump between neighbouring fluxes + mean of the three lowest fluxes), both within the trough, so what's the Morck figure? -4.87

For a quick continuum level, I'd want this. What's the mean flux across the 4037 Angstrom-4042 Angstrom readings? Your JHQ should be 5.8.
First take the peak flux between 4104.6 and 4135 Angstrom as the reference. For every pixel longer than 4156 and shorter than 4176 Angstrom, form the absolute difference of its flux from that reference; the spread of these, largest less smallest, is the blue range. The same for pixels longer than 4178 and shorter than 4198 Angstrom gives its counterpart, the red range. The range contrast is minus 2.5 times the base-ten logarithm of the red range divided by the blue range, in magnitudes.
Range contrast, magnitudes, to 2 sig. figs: 0.24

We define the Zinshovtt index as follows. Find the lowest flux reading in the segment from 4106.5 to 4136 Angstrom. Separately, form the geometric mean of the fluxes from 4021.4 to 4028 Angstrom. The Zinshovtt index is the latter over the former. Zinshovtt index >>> 1.28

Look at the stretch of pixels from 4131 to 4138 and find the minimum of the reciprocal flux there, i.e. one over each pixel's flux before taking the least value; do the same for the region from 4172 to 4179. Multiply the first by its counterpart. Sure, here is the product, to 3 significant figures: 0.0337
